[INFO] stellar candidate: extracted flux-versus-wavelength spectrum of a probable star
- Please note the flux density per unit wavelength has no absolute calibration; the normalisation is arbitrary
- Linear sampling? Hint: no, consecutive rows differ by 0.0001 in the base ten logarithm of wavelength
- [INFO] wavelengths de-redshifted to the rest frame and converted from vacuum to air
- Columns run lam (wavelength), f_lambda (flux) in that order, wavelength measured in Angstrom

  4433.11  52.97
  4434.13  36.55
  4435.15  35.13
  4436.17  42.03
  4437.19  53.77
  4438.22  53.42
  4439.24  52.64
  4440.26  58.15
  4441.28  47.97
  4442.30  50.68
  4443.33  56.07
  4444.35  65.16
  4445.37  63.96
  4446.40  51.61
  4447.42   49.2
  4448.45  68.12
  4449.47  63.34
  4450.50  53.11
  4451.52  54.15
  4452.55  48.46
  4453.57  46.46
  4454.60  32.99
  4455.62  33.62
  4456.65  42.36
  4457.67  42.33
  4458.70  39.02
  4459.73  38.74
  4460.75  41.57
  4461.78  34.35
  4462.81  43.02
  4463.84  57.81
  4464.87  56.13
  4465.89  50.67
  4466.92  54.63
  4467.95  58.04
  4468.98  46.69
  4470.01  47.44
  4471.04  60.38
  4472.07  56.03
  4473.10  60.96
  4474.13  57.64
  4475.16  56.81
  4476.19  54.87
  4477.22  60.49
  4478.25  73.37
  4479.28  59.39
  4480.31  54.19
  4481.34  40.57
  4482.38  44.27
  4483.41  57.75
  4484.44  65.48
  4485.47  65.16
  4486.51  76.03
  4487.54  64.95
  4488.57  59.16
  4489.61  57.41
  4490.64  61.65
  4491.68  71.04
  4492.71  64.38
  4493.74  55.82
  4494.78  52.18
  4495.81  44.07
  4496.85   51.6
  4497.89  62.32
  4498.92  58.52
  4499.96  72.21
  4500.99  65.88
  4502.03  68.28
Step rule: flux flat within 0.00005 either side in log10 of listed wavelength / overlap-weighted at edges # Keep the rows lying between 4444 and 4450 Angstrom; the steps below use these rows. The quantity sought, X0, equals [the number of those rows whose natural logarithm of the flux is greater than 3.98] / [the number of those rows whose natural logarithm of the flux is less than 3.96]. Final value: 2.0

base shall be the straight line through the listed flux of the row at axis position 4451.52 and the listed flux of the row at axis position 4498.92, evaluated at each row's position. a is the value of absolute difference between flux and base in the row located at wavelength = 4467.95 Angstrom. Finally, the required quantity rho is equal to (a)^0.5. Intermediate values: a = 2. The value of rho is 1.5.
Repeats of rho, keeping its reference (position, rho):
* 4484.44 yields 2.9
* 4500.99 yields 2.7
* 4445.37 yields 3.2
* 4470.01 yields 2.9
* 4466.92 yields 1.0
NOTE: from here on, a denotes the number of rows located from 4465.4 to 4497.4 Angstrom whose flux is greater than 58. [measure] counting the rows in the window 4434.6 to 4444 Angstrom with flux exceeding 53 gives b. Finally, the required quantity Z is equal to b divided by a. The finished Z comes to 0.3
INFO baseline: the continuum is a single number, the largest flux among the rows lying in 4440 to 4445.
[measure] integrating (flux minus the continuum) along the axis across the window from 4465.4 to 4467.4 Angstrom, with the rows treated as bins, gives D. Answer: -25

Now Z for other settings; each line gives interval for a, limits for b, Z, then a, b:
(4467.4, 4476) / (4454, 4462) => 0.0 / 3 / 0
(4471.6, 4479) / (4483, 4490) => 2.3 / 3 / 7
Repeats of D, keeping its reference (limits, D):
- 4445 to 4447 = -16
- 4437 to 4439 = -23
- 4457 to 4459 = -48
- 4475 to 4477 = -18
